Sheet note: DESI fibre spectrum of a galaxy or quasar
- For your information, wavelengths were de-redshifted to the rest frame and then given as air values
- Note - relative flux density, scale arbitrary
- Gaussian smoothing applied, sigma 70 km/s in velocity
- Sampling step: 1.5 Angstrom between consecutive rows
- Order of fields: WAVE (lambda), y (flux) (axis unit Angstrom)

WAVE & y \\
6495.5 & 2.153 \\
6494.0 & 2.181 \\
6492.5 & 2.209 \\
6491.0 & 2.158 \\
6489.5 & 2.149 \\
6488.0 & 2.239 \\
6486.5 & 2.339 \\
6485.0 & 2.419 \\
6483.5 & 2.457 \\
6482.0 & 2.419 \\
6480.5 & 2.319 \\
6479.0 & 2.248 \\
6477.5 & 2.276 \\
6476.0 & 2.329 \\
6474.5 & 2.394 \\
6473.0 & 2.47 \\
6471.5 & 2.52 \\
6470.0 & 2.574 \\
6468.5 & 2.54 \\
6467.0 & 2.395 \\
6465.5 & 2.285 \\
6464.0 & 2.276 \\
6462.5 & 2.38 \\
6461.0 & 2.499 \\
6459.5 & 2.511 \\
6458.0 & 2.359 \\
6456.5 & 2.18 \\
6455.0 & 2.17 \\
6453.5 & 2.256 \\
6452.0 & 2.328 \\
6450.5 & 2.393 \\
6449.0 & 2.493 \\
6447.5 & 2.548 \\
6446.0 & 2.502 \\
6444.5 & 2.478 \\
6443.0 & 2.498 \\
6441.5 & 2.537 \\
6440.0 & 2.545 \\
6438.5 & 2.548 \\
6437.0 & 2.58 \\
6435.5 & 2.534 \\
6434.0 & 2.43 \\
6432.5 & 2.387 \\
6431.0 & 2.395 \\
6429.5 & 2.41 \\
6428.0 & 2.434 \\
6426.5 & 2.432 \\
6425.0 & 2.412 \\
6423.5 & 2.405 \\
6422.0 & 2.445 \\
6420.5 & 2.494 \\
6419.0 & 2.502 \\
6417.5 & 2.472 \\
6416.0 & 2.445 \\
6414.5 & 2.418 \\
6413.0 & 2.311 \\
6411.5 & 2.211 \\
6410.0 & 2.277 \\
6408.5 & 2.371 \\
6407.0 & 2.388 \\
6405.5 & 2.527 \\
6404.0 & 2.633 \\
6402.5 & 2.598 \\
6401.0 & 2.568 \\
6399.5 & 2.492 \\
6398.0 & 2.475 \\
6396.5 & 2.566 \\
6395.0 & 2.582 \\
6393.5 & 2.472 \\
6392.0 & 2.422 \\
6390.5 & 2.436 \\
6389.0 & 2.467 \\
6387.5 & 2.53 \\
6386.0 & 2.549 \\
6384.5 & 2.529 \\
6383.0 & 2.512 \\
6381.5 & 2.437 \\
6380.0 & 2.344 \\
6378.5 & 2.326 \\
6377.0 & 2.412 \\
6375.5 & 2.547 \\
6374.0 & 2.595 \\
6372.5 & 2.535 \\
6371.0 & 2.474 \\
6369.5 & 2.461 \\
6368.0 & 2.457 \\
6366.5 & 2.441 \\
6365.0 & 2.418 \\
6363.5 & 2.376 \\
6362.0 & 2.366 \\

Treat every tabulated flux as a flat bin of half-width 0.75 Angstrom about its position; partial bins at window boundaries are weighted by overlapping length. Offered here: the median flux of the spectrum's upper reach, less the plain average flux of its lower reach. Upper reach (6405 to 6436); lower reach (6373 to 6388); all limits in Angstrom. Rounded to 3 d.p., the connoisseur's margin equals -0.060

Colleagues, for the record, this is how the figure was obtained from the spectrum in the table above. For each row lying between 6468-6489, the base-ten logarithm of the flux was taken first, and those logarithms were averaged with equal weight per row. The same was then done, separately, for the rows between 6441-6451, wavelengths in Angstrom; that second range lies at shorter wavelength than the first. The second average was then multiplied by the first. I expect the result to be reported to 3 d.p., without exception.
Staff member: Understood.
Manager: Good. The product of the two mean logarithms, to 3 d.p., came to 0.150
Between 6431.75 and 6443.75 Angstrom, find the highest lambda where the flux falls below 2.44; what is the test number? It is 6434.0 Angstrom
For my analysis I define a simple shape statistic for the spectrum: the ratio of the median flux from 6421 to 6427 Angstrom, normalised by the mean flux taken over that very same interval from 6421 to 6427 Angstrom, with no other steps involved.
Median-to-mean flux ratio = 1.00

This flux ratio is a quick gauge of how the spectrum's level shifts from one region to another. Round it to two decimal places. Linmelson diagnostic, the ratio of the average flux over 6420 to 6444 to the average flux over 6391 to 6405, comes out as 0.97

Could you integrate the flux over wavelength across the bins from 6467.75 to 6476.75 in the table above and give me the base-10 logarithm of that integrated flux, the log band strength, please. 1.35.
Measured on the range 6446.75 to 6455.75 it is 1.33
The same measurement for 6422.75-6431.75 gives 1.34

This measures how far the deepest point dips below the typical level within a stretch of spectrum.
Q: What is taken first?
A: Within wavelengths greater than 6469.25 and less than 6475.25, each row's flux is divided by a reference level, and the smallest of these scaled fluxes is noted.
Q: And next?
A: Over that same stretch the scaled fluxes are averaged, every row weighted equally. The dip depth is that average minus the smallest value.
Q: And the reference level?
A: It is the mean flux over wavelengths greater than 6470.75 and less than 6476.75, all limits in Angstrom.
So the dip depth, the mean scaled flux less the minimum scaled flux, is 0.04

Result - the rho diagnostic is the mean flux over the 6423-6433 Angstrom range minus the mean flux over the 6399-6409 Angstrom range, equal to -0.10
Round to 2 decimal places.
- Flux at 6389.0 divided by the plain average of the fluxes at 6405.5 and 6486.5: 1.01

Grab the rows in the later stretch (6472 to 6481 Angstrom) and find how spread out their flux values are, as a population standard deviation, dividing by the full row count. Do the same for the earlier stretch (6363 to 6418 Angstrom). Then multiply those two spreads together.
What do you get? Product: 0.0069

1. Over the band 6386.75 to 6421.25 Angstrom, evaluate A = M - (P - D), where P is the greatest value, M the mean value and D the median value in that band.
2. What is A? 2.30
